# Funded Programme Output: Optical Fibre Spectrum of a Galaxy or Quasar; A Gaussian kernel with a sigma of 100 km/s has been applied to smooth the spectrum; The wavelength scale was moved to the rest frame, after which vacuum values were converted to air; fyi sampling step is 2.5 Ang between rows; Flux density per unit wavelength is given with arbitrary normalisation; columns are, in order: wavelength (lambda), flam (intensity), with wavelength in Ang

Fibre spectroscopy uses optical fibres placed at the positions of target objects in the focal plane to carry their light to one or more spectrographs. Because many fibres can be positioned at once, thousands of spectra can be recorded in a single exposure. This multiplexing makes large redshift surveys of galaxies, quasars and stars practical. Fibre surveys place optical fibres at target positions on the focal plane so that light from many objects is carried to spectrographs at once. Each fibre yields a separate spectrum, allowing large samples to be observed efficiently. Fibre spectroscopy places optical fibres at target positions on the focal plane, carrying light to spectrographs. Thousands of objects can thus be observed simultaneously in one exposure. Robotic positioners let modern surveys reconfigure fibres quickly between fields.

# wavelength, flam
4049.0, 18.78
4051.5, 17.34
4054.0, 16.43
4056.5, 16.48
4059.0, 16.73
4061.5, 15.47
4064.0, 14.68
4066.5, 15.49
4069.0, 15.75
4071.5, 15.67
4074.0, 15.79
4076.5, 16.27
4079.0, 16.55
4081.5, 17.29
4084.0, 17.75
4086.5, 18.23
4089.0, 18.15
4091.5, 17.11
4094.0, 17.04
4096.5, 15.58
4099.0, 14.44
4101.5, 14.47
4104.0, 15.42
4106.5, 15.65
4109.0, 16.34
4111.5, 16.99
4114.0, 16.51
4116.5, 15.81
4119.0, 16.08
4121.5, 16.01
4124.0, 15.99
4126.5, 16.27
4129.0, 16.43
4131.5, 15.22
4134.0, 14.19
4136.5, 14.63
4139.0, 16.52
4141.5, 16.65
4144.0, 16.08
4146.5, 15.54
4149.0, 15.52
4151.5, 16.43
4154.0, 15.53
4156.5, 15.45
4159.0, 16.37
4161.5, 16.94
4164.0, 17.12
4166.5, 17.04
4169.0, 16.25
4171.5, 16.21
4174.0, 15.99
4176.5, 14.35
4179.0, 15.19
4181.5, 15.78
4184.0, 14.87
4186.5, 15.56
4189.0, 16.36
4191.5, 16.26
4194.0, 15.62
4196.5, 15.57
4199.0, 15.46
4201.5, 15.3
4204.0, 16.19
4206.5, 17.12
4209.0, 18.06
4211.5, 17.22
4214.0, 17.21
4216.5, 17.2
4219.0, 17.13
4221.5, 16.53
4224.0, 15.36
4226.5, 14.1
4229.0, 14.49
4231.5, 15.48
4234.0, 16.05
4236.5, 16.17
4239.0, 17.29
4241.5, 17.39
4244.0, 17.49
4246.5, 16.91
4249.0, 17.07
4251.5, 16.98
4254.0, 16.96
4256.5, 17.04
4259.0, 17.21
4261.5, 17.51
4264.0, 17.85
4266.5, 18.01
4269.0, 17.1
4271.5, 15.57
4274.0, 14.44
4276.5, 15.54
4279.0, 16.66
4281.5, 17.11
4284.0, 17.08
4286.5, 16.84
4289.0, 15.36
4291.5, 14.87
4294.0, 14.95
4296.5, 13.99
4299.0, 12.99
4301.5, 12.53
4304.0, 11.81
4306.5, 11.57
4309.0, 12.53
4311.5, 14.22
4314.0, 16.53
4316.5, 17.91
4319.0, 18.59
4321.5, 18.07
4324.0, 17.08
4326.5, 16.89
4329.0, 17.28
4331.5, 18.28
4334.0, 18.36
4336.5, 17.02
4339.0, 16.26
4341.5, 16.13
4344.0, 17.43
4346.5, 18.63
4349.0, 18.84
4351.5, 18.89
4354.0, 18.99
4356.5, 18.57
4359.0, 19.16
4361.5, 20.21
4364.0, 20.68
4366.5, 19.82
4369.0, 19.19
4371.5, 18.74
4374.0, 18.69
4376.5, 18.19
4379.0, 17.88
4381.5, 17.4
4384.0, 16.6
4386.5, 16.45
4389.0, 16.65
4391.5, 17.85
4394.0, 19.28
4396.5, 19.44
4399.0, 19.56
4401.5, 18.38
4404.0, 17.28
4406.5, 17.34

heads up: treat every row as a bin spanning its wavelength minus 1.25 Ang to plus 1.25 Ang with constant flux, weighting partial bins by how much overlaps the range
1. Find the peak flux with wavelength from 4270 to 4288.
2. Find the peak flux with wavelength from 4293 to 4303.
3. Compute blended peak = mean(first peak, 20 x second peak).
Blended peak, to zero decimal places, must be 158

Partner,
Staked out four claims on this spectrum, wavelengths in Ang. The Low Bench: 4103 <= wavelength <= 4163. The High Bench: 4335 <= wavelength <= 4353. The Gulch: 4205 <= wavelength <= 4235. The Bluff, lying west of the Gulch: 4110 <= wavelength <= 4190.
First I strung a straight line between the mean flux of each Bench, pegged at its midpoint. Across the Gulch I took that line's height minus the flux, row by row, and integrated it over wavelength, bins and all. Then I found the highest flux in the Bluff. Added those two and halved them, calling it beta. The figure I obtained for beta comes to 13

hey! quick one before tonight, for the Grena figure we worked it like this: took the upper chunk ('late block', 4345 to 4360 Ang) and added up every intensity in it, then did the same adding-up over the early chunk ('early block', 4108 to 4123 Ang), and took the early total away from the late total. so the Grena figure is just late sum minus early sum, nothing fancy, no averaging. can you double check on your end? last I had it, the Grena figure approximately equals 15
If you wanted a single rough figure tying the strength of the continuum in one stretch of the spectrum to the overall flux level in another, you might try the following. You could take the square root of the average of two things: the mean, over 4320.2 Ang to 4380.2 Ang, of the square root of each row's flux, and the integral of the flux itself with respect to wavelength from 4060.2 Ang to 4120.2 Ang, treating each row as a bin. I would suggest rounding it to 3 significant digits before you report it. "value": 22.1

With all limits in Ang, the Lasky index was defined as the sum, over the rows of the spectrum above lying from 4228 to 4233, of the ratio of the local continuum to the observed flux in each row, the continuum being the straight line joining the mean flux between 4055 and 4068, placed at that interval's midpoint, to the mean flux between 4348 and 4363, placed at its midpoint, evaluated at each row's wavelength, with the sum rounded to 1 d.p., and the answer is 2.4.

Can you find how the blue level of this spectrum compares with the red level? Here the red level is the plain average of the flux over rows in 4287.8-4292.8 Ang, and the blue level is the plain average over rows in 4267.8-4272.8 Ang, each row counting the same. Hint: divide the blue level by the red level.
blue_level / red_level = 1.08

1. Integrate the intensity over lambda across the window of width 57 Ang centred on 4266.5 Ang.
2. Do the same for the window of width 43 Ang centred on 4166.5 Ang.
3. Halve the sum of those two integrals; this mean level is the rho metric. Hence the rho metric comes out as 817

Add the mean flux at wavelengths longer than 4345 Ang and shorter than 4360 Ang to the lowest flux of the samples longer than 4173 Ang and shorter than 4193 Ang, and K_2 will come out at 33.2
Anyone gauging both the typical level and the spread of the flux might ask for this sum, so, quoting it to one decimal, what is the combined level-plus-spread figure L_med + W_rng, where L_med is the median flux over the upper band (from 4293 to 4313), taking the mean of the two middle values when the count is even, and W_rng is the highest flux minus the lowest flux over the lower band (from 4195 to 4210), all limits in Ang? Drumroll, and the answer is 15.5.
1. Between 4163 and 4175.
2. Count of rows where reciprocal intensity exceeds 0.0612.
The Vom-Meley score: 3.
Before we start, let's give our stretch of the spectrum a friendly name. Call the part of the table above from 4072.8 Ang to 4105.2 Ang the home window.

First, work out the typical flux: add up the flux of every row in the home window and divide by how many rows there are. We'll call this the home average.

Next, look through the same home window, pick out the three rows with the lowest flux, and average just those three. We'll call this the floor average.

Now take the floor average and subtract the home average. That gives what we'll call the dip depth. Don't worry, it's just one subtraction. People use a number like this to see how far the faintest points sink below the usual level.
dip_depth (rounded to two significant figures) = -1.7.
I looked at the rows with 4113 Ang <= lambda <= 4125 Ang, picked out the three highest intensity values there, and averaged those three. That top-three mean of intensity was 16.2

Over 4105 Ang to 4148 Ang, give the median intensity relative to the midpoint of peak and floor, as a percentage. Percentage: 103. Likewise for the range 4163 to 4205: 100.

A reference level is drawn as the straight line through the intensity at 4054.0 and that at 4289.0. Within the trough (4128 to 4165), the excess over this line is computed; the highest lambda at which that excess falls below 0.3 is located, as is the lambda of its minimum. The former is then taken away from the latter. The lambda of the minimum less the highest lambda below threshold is -22.5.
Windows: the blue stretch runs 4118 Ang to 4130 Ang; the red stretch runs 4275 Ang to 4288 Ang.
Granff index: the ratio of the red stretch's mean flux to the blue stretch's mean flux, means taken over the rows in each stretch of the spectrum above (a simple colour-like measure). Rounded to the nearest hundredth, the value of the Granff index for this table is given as 1.03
